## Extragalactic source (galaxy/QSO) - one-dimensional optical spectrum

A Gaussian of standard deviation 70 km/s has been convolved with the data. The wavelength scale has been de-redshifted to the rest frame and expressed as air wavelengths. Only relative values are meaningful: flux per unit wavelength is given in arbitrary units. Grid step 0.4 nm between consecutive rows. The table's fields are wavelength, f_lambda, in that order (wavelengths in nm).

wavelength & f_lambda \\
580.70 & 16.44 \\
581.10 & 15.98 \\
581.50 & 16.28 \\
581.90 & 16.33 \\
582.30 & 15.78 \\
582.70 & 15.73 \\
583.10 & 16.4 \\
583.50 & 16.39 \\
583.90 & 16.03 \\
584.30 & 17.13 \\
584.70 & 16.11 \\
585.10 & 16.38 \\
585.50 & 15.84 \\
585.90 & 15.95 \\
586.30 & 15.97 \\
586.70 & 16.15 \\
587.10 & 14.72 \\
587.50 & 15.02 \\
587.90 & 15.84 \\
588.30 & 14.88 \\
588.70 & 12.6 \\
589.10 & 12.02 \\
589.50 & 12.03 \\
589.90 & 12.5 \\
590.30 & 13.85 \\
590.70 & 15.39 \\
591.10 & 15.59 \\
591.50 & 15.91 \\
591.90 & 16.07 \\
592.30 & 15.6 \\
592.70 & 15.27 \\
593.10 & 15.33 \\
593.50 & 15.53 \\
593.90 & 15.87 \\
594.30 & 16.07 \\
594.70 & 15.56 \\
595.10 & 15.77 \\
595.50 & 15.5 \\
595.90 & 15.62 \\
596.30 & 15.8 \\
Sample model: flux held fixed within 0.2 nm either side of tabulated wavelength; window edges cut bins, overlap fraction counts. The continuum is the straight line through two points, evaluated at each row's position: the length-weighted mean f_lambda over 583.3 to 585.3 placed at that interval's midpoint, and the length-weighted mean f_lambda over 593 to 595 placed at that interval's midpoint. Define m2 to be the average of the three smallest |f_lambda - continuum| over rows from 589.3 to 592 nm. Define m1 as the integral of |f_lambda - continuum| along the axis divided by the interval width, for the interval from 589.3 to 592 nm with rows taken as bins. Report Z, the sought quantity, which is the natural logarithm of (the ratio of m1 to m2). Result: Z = 2.1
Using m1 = 1.6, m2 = 0.19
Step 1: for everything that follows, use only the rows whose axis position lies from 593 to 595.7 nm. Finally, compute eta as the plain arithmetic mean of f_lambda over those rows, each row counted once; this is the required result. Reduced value 15.7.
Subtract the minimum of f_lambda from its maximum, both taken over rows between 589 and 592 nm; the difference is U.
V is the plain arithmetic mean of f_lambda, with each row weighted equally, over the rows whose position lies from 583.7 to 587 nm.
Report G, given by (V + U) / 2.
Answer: 10.1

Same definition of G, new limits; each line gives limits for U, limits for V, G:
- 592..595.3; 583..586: 8.5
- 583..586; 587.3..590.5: 7.4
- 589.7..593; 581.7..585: 9.9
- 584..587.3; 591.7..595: 9.0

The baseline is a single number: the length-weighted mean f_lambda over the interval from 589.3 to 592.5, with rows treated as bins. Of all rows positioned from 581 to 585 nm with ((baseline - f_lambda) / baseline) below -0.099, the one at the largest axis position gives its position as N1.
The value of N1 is 584.70 nm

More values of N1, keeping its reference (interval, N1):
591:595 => 594.30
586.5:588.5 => 586.70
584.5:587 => 586.70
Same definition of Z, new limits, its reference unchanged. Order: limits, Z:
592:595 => 0.6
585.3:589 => 1.6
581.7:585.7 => 1.7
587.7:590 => 0.5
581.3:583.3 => 0.7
